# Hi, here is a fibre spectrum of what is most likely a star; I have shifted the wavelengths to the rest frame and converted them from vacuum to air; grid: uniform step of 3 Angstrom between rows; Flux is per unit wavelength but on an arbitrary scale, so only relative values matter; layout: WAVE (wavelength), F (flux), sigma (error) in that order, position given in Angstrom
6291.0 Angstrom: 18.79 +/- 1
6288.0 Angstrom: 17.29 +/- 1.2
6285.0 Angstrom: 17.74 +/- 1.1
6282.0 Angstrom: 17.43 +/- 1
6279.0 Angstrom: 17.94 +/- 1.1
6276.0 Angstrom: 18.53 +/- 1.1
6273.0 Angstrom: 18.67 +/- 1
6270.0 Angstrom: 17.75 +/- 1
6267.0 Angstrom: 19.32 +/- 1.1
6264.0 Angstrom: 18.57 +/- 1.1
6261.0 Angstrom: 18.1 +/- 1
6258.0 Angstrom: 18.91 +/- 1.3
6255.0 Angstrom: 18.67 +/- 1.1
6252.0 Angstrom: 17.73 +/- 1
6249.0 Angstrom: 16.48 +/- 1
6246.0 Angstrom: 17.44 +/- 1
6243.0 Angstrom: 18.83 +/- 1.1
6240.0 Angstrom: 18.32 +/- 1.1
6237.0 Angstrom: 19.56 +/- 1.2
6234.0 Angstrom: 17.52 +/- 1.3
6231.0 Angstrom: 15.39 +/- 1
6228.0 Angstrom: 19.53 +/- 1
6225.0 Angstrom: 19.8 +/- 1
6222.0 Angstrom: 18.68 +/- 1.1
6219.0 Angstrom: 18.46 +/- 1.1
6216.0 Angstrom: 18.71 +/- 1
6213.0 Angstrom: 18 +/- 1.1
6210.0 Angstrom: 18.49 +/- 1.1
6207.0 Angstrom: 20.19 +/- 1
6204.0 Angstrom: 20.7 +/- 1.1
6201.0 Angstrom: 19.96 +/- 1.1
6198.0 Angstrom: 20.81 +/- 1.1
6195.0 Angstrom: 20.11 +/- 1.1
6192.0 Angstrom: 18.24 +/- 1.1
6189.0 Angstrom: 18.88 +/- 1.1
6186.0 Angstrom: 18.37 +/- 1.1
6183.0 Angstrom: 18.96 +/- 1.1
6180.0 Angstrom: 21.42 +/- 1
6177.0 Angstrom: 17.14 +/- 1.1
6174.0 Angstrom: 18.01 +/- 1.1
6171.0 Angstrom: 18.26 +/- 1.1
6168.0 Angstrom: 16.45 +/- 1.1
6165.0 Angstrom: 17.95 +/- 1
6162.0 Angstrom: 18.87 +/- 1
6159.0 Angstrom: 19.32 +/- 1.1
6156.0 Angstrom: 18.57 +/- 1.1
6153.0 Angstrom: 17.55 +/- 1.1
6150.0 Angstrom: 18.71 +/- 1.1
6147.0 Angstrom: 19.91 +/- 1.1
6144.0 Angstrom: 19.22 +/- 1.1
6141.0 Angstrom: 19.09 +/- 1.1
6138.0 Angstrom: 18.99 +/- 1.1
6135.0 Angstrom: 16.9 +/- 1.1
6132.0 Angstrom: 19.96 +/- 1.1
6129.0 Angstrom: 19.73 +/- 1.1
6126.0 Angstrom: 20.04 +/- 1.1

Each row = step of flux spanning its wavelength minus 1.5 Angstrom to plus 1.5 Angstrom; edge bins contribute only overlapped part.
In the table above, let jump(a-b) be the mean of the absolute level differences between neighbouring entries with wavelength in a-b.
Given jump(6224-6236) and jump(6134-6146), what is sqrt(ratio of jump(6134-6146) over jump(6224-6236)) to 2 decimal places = 0.60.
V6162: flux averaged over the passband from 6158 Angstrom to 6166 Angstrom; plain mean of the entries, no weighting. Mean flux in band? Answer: 18.7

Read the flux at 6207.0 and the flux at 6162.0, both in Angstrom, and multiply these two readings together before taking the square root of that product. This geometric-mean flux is 19.5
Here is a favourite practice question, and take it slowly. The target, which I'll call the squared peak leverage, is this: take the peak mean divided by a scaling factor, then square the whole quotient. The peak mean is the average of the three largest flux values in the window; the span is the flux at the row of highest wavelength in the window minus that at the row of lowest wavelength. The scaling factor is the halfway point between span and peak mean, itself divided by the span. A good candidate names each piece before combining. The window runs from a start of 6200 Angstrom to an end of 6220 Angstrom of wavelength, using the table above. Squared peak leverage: 10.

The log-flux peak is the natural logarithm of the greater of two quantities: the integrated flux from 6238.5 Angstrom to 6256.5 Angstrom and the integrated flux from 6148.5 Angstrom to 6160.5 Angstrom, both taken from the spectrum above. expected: 5.78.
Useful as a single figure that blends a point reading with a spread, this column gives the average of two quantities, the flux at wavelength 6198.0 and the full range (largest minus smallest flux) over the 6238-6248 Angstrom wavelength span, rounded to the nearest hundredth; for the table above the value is 11.10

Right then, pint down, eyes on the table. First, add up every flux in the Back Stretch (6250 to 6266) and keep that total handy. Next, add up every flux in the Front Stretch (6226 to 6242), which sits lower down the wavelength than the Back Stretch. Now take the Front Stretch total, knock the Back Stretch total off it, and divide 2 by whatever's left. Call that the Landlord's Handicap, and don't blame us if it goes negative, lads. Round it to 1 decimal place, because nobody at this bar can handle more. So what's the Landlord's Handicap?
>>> -1.2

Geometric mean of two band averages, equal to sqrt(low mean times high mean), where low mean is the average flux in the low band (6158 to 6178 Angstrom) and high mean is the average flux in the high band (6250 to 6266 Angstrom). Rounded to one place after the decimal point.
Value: 18.2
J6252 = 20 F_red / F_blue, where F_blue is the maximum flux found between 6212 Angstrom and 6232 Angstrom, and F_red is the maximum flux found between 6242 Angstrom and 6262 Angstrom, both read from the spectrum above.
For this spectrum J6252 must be 19.1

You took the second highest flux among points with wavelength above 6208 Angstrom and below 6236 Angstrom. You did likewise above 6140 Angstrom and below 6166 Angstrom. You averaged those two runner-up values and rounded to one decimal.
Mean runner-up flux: 19.4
